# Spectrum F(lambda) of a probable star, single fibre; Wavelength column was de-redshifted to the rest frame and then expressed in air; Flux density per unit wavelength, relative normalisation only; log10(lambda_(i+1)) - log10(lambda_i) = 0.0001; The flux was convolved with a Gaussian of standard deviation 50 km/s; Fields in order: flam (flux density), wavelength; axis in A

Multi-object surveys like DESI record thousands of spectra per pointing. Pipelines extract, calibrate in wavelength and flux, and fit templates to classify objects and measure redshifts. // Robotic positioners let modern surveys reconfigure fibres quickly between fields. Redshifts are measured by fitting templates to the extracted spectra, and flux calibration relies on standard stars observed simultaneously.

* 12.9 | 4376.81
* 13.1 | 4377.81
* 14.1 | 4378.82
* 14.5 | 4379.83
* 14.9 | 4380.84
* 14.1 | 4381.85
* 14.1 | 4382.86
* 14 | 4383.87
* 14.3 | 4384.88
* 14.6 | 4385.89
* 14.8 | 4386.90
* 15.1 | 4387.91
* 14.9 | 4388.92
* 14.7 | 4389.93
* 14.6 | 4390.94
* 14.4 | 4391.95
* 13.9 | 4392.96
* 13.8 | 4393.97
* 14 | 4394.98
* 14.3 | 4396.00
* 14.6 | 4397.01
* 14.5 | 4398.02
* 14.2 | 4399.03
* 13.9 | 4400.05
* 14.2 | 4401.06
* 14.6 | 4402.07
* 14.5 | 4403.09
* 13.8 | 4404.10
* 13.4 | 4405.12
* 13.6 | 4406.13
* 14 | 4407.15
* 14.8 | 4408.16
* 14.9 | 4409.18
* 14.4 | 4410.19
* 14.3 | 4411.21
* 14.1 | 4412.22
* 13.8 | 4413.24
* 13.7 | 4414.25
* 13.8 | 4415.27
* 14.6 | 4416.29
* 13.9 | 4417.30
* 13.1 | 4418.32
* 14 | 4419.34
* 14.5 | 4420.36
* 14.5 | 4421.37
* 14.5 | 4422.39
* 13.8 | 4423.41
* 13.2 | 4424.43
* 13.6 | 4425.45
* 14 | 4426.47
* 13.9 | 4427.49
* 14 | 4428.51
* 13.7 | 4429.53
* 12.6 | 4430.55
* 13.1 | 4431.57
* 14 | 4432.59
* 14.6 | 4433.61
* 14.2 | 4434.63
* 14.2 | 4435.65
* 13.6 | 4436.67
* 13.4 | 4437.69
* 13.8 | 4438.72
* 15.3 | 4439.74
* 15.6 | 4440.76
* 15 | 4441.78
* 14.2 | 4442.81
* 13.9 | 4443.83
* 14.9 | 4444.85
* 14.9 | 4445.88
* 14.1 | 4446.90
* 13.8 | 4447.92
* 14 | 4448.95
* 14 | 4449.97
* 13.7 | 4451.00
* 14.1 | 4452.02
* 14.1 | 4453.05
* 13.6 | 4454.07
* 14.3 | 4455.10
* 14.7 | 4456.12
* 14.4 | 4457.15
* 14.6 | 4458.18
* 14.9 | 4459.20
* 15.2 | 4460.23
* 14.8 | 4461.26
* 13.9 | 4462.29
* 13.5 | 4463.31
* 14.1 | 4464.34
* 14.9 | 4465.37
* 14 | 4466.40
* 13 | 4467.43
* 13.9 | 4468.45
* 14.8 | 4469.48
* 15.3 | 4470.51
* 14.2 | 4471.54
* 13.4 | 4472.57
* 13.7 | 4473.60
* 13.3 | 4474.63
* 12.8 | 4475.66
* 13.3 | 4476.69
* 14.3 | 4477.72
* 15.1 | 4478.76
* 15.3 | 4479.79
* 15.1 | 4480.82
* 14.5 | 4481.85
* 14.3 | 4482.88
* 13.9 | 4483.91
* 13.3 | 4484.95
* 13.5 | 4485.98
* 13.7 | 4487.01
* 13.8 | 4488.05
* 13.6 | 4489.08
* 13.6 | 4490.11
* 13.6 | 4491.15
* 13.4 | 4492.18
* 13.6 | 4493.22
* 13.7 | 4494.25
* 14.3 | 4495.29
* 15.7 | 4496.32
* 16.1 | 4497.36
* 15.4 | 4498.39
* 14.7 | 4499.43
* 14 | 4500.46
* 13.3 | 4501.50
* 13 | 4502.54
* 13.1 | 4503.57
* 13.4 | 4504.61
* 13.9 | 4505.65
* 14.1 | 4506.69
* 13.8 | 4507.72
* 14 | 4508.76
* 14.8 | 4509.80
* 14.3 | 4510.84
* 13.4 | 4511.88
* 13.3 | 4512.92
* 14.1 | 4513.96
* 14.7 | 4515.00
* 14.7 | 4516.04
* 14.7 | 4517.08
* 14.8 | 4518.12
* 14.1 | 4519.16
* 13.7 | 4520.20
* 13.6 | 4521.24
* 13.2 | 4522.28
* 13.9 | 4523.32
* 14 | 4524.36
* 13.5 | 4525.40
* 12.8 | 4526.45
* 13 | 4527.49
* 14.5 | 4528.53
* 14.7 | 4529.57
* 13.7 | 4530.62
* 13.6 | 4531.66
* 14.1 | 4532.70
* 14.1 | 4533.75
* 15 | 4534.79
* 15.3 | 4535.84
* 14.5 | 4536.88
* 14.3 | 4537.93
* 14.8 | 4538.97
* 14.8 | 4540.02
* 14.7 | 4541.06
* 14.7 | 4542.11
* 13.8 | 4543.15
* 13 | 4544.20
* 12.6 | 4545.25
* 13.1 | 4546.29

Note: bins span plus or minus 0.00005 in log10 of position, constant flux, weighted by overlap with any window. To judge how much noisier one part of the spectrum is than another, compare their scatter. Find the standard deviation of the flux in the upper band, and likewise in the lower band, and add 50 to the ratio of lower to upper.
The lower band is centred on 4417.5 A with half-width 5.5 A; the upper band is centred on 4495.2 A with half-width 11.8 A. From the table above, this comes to 50.6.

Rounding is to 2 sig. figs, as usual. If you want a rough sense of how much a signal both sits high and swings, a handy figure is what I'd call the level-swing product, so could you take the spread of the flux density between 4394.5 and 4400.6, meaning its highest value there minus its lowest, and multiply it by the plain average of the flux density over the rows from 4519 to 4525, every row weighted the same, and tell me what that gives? 9.6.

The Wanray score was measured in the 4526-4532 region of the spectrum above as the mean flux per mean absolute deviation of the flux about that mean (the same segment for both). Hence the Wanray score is 23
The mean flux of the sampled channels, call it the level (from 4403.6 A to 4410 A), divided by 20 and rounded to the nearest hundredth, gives 0.70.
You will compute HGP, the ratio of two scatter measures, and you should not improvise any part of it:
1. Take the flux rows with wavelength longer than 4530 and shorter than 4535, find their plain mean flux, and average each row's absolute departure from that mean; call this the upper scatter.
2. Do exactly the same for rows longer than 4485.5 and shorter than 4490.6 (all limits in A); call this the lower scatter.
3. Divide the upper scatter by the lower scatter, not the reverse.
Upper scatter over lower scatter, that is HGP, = 4.1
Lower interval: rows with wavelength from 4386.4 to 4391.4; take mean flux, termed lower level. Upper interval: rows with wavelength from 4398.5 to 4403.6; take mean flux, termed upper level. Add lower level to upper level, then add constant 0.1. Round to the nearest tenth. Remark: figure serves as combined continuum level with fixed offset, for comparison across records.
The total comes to 29.2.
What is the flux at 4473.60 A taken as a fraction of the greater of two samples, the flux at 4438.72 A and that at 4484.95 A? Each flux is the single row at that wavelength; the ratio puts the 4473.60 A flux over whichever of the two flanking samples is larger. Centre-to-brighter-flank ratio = 0.99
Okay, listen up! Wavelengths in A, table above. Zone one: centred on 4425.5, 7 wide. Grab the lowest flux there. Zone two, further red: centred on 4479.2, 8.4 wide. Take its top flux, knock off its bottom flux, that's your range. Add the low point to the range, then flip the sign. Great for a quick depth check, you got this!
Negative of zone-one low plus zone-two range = -15.7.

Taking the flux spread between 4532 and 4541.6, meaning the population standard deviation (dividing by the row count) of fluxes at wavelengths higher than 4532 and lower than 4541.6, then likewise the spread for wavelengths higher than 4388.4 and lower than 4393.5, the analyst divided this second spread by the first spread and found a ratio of 0.88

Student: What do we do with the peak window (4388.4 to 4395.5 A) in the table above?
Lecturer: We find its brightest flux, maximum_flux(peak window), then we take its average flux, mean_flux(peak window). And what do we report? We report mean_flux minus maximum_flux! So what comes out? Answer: -0.57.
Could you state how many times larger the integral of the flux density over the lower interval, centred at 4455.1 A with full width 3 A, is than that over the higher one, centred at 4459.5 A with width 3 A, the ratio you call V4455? 0.95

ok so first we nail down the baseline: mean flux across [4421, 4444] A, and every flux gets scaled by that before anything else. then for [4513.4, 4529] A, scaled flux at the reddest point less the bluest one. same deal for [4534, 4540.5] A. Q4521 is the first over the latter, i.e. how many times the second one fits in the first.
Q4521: -2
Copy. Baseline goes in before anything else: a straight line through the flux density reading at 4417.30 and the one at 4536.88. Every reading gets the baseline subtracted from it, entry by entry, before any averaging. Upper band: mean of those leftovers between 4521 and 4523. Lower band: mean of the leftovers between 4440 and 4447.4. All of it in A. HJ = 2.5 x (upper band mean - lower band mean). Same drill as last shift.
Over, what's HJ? -4.1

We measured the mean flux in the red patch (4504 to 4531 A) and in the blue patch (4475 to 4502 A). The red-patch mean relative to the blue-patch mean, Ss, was 0.99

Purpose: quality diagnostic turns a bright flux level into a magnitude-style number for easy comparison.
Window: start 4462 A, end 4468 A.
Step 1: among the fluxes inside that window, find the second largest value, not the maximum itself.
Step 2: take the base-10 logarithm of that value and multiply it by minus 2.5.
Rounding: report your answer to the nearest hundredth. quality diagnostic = -2.87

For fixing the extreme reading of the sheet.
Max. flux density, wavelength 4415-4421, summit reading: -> 14.6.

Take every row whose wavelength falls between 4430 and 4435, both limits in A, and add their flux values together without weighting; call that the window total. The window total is 68.5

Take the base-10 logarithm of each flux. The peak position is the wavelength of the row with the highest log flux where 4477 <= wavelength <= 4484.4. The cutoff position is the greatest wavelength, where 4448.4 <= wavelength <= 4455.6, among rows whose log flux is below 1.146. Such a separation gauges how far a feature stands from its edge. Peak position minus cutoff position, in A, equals 25.7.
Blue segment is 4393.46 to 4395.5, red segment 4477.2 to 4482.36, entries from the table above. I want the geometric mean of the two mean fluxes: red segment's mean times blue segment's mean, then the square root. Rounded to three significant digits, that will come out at 14.4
